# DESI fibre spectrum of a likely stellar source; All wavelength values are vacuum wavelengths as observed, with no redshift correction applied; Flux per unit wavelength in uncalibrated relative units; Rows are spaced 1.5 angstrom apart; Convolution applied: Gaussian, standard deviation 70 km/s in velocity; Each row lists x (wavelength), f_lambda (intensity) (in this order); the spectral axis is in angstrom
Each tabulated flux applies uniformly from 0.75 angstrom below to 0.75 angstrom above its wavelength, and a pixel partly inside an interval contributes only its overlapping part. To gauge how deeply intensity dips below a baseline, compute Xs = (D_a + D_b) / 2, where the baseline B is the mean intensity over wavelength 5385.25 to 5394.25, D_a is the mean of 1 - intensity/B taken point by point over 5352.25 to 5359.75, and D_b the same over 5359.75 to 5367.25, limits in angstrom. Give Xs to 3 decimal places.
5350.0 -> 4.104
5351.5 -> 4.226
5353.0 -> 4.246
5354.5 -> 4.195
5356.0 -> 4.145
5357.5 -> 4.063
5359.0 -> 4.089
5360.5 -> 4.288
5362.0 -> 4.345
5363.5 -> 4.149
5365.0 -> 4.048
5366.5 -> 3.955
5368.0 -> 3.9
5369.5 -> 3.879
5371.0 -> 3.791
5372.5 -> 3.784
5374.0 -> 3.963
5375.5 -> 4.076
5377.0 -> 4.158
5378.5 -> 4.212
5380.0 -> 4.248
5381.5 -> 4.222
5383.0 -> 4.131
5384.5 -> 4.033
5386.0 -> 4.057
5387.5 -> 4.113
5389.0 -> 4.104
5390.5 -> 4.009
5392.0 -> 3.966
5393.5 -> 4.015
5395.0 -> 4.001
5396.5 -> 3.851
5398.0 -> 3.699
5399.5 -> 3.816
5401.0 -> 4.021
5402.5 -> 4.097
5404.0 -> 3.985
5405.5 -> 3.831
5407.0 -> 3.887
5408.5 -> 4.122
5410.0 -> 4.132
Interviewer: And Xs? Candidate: -0.027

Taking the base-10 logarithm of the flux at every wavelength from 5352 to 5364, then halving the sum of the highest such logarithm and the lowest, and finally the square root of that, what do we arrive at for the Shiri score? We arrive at 0.790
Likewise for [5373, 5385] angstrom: 0.783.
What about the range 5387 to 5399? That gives 0.769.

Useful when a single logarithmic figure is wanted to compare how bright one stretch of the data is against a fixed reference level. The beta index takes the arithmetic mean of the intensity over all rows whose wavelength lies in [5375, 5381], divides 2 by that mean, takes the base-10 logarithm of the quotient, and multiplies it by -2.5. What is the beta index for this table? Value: 0.80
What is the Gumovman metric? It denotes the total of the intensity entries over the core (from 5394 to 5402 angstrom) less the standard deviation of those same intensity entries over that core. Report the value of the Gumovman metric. 19.3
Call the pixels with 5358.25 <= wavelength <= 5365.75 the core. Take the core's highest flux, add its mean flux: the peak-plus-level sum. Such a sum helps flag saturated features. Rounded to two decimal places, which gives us 8.53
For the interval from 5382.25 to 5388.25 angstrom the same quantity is 8.21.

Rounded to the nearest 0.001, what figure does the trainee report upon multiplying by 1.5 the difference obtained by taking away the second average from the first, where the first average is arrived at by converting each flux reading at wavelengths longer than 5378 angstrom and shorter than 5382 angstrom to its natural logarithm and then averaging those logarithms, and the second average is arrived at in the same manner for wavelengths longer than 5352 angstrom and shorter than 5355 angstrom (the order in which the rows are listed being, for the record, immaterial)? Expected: 0.002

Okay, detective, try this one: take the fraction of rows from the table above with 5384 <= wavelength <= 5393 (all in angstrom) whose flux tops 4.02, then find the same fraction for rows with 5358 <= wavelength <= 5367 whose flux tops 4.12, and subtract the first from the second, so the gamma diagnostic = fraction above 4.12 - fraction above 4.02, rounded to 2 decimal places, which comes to -0.17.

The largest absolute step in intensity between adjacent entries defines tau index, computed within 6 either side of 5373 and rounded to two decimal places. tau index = 0.18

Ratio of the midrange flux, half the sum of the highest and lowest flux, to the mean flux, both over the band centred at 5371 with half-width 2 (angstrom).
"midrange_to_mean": 1.004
